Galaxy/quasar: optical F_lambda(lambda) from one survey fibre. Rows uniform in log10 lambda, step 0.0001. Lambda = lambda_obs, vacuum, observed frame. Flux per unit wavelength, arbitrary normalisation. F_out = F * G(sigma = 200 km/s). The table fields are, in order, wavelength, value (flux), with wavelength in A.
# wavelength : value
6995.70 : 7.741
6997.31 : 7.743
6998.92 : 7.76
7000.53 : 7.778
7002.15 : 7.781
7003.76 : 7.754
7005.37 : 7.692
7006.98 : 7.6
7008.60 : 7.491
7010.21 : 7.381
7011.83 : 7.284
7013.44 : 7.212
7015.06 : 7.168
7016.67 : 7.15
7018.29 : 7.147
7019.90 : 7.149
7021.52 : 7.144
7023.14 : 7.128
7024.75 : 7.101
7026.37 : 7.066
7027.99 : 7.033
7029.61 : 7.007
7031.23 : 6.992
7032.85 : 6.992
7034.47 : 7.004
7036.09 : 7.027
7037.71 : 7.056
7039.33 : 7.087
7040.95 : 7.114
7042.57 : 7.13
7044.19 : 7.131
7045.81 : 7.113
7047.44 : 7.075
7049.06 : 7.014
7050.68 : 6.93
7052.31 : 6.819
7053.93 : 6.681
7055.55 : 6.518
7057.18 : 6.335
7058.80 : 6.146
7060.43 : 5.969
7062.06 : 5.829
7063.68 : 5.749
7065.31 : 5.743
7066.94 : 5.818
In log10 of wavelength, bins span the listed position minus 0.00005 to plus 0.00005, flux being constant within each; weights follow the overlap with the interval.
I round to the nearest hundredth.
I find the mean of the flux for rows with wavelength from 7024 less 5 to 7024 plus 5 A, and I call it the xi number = 7.10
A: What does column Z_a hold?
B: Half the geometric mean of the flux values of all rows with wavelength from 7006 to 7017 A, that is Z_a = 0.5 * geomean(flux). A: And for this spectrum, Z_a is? 3.66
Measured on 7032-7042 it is 3.52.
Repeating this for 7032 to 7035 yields 3.50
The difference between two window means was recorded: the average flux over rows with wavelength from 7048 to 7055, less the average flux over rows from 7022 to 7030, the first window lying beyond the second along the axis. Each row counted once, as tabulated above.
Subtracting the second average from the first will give -0.21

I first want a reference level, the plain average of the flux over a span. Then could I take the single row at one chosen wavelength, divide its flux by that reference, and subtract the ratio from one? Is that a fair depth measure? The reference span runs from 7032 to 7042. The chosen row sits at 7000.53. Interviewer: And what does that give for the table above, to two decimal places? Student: -0.10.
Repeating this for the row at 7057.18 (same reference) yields 0.10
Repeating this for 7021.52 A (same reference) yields -0.01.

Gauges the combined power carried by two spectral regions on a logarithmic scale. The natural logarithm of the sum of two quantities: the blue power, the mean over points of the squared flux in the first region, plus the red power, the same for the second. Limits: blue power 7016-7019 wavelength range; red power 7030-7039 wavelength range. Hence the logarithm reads 4.61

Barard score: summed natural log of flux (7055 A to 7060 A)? 5.54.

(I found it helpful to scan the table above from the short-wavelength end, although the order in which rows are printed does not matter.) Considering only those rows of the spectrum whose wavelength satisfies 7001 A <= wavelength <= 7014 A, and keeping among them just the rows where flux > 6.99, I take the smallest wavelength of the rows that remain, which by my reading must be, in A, 7002.15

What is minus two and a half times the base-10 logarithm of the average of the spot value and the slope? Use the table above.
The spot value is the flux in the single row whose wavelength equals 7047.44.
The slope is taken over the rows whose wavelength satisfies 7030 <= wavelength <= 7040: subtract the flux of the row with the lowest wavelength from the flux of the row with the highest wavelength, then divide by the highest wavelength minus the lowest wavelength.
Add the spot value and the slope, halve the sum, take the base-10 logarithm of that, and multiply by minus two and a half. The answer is -1.37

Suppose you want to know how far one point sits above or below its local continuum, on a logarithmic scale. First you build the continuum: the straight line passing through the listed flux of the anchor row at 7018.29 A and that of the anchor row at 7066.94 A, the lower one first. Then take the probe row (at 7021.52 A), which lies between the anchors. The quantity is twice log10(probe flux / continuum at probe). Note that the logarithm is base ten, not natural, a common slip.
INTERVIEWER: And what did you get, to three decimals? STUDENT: 0.010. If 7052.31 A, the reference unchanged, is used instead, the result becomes 0.080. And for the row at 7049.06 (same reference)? 0.092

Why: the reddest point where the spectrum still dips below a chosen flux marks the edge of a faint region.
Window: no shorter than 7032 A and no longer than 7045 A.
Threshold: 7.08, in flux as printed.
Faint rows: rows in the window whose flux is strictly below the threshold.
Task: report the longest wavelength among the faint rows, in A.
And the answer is 7037.71 A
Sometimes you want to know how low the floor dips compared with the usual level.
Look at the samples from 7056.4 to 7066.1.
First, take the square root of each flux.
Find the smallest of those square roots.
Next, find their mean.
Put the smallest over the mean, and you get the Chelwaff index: 0.982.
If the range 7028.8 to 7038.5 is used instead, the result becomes 0.999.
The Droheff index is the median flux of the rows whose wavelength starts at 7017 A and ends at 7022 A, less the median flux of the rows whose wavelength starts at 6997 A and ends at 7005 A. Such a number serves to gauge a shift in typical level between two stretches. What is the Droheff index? -0.6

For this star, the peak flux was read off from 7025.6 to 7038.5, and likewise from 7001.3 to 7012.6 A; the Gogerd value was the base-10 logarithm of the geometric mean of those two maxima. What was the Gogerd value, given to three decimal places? 0.870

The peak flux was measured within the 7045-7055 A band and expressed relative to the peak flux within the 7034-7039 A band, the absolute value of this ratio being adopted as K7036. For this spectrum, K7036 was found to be 1.01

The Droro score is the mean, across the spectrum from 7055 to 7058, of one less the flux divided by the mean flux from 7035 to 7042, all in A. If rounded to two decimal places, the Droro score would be 0.09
